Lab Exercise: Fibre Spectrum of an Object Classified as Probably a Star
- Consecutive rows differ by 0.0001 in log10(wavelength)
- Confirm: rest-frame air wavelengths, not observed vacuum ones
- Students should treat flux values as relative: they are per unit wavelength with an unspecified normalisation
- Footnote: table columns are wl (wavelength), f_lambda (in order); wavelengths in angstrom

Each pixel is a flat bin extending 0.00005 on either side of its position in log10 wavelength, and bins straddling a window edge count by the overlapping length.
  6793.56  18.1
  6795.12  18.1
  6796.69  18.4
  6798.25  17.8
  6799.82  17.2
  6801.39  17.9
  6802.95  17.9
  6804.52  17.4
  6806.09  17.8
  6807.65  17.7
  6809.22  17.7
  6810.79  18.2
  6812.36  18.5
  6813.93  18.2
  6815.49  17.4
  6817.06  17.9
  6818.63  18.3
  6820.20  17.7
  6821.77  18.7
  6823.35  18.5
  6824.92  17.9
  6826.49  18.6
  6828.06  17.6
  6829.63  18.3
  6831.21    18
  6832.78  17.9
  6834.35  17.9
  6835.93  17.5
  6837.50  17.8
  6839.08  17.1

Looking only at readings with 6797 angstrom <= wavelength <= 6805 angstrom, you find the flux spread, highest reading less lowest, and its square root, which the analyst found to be 0.84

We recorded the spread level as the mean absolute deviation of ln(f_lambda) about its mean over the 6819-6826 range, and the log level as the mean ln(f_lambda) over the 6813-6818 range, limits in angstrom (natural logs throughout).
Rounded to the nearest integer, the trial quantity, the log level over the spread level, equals 131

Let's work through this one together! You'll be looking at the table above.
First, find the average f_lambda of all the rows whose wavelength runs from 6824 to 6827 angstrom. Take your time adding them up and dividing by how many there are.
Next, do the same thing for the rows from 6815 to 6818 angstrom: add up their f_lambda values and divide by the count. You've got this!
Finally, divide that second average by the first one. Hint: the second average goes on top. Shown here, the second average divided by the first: 0.97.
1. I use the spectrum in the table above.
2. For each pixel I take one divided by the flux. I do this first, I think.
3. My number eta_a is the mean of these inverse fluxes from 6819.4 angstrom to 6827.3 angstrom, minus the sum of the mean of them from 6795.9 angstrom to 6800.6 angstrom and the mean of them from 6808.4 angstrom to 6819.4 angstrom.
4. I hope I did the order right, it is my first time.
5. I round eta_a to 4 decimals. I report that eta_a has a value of -0.0570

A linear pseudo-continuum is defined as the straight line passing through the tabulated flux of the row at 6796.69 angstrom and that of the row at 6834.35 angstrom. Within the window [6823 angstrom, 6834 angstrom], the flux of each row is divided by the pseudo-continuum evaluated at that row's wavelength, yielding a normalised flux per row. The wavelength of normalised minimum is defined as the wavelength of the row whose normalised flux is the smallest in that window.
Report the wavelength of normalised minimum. 6828.06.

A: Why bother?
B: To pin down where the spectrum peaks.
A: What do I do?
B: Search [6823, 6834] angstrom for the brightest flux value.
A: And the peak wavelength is 6826.49 angstrom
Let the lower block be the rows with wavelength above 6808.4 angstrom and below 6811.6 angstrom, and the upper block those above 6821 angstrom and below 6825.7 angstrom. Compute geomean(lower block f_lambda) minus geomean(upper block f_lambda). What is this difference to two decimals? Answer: -0.42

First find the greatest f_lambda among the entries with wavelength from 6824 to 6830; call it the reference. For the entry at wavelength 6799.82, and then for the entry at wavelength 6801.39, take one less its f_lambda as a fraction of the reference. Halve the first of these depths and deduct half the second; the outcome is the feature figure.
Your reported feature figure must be 0.02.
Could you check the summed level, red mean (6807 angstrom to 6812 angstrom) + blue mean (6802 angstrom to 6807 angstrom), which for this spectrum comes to 35.6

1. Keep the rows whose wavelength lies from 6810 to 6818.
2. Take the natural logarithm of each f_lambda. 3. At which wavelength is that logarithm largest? 6812.36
